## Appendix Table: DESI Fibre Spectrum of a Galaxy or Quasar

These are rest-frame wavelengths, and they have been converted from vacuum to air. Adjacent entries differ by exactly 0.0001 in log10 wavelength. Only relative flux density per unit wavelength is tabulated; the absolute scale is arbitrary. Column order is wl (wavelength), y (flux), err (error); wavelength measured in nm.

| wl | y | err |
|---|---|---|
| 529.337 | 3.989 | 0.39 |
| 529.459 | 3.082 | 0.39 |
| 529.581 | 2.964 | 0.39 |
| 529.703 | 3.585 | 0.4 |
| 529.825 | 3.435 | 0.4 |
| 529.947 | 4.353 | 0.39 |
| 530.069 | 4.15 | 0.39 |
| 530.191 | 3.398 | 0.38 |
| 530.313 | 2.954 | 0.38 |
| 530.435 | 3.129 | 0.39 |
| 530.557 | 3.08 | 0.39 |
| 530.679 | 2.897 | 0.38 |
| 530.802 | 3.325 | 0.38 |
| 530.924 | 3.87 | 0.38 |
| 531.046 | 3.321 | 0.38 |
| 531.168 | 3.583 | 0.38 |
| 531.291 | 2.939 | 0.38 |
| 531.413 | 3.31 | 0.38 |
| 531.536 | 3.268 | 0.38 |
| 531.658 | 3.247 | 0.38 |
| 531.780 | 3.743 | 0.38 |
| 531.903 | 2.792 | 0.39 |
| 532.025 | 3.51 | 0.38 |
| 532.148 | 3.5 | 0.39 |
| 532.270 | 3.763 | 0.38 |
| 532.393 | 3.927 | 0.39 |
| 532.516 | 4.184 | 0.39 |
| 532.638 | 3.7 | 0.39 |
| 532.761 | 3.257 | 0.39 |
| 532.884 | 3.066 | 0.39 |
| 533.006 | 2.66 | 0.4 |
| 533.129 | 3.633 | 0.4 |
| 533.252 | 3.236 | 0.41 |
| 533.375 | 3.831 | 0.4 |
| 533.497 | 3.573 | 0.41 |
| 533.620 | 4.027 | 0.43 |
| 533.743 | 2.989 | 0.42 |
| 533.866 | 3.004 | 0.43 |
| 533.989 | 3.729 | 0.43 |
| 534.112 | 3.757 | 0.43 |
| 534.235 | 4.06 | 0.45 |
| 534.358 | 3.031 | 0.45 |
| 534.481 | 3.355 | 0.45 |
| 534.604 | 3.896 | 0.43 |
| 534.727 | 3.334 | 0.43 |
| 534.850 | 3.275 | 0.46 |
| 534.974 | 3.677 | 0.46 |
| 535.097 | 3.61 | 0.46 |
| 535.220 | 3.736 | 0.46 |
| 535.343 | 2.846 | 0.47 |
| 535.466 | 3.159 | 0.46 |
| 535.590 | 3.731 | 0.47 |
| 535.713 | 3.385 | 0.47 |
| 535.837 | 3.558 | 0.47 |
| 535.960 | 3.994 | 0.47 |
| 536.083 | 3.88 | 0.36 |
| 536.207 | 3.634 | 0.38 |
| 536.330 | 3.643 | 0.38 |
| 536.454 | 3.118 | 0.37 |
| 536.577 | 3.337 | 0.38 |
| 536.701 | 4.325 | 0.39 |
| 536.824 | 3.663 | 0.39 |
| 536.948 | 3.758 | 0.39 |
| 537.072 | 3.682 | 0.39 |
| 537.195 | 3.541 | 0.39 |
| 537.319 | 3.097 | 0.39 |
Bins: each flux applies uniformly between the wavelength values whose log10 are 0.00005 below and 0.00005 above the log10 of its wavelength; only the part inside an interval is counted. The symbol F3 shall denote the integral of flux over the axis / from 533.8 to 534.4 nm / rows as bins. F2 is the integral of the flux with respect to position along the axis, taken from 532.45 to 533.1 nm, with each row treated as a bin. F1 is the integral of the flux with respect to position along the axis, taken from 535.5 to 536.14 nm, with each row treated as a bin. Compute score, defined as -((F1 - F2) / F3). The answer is -0.07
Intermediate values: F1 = 2.36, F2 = 2.20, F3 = 2.12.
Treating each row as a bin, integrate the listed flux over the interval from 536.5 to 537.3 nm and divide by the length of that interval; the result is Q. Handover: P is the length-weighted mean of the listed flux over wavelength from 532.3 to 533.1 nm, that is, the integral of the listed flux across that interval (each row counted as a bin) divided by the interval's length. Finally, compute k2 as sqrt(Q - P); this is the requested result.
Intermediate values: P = 3.48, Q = 3.67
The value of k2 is 0.44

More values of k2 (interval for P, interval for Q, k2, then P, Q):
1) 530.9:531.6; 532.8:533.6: 0.12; 3.36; 3.37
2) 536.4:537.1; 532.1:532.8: 0.30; 3.65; 3.74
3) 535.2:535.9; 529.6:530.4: 0.46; 3.38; 3.59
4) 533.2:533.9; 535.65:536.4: 0.46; 3.46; 3.68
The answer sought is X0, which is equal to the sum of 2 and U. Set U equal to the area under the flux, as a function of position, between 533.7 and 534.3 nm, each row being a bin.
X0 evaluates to 4.11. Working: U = 2.11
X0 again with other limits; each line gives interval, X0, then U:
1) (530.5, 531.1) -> 3.98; 1.98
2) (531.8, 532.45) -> 4.28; 2.28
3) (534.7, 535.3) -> 4.11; 2.11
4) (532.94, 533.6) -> 4.26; 2.26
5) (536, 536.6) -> 4.13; 2.13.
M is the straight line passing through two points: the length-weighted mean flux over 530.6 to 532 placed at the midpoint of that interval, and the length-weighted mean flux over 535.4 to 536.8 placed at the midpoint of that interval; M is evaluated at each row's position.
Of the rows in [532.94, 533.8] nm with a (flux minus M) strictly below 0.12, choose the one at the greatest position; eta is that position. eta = 533.743 nm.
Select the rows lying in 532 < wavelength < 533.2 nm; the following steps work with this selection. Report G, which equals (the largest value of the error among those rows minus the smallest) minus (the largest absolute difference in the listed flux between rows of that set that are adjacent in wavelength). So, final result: -0.95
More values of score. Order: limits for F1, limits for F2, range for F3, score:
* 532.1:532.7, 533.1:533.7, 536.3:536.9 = -0.05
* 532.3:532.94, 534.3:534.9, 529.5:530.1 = -0.13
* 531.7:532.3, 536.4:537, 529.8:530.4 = 0.06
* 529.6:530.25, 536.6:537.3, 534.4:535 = 0.09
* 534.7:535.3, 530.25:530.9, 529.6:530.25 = -0.03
